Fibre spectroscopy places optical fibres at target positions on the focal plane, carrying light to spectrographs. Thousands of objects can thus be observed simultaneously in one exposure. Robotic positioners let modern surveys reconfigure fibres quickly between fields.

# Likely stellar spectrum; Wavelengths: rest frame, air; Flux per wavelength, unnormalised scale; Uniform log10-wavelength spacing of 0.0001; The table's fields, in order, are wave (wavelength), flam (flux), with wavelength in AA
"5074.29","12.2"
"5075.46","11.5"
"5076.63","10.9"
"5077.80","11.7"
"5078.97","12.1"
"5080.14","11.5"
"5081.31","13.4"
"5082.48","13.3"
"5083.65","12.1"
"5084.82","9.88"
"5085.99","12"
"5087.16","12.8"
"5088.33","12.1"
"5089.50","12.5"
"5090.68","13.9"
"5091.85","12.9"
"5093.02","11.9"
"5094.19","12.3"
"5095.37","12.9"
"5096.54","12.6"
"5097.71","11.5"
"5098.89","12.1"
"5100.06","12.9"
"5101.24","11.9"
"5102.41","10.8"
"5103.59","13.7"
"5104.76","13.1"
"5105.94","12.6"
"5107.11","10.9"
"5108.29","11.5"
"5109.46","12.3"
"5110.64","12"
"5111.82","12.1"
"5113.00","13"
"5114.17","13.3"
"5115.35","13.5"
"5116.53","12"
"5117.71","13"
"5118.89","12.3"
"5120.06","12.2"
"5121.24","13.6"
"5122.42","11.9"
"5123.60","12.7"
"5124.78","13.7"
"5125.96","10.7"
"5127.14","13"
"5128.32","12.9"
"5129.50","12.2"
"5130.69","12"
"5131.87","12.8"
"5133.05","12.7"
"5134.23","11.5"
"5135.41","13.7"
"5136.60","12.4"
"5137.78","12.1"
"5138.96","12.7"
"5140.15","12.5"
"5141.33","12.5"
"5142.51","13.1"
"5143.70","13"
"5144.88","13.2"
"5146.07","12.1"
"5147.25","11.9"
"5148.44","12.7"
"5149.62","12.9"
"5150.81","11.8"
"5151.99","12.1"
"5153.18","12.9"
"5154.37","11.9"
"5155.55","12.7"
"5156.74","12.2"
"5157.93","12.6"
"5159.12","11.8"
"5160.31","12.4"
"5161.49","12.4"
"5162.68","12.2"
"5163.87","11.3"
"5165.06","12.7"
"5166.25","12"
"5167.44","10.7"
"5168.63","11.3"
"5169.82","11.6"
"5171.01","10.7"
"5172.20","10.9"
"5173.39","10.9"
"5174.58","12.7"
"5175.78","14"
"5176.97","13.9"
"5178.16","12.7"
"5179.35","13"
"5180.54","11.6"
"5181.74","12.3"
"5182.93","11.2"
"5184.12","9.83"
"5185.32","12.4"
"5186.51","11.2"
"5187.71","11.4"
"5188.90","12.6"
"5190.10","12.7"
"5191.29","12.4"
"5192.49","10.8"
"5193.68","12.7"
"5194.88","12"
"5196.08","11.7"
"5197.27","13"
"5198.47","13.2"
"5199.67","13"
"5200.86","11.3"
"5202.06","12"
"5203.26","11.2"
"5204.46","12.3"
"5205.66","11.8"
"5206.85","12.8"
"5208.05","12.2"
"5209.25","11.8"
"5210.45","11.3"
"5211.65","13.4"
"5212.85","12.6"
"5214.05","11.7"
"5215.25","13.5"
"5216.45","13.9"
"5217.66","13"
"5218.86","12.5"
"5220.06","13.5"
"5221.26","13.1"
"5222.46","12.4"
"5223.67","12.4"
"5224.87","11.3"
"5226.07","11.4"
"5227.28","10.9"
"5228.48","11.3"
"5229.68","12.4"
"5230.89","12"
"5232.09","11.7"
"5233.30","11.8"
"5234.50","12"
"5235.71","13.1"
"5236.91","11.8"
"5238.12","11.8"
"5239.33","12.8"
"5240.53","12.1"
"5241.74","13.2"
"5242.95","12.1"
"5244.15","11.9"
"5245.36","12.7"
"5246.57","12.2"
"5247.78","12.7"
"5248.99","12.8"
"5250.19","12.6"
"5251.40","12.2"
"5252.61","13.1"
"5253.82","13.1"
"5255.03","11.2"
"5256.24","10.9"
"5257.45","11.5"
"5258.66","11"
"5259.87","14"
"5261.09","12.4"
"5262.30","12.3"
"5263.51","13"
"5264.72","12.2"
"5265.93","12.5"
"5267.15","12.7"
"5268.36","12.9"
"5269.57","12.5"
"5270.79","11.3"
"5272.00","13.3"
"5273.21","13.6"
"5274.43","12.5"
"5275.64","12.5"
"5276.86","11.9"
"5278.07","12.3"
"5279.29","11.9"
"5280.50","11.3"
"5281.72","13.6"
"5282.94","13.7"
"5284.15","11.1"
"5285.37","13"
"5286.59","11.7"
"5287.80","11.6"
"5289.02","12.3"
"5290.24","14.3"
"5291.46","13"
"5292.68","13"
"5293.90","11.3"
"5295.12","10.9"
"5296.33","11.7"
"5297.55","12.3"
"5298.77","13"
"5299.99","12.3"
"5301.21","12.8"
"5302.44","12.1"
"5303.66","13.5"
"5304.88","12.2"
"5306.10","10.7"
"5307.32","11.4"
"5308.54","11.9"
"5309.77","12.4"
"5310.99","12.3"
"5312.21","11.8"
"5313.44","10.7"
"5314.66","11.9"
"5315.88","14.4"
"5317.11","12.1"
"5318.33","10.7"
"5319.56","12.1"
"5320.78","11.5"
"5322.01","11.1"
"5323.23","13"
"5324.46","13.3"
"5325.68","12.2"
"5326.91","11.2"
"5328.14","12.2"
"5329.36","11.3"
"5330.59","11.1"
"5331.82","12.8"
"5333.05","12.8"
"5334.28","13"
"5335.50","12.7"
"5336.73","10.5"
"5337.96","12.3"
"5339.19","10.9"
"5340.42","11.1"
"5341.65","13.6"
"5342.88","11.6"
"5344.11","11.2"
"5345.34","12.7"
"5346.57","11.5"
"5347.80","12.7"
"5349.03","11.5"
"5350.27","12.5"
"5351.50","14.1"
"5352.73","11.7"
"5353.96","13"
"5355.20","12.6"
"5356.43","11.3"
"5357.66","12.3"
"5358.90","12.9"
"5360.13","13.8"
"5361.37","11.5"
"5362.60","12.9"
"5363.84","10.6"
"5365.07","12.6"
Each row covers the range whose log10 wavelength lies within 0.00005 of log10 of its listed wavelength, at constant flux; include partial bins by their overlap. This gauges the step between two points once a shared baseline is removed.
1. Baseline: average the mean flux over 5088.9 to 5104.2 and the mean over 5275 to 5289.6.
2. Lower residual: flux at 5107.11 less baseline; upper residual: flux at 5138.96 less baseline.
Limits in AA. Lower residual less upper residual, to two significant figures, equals -1.8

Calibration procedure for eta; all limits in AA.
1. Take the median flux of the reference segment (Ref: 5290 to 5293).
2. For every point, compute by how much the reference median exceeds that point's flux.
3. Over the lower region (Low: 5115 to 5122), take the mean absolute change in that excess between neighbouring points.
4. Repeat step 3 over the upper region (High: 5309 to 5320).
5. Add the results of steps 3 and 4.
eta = 2.3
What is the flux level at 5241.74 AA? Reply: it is 13.2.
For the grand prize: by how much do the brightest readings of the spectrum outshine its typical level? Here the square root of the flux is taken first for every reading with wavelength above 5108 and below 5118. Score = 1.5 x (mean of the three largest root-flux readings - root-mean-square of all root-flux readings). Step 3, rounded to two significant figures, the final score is 0.16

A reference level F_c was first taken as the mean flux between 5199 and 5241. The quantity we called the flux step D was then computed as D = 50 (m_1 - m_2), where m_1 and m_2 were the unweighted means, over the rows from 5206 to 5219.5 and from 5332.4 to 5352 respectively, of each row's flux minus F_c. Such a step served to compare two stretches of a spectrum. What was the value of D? 22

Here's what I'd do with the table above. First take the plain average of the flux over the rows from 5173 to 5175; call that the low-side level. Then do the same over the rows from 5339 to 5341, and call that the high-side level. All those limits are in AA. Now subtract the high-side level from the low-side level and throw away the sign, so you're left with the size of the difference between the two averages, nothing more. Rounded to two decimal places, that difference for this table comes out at 0.80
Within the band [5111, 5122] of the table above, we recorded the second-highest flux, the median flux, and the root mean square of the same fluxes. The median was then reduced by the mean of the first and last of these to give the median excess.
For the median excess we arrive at -0.15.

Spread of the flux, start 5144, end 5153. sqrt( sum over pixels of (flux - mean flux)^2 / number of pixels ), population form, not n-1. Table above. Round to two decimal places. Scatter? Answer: 0.50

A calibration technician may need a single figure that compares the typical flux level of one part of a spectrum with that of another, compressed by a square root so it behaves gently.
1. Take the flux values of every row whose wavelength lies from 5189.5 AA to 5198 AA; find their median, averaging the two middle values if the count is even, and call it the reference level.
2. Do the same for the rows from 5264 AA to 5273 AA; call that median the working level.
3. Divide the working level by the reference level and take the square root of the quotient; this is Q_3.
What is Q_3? 1.00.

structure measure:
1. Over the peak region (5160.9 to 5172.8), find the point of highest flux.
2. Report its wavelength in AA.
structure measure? 5165.06 AA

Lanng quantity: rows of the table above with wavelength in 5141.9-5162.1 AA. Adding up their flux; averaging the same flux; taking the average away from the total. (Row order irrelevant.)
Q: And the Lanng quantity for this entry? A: 199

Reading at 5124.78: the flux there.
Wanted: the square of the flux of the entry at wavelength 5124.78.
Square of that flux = 188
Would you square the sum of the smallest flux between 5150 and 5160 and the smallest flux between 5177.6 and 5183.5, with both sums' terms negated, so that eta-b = 529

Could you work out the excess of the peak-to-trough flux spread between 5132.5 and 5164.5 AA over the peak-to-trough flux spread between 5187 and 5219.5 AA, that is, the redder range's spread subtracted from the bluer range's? -0.7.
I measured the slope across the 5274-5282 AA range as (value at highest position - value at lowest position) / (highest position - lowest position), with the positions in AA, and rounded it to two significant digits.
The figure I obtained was 0.15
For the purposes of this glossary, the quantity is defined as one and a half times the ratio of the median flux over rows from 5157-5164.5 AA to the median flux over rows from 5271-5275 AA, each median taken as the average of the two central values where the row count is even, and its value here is 1.39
